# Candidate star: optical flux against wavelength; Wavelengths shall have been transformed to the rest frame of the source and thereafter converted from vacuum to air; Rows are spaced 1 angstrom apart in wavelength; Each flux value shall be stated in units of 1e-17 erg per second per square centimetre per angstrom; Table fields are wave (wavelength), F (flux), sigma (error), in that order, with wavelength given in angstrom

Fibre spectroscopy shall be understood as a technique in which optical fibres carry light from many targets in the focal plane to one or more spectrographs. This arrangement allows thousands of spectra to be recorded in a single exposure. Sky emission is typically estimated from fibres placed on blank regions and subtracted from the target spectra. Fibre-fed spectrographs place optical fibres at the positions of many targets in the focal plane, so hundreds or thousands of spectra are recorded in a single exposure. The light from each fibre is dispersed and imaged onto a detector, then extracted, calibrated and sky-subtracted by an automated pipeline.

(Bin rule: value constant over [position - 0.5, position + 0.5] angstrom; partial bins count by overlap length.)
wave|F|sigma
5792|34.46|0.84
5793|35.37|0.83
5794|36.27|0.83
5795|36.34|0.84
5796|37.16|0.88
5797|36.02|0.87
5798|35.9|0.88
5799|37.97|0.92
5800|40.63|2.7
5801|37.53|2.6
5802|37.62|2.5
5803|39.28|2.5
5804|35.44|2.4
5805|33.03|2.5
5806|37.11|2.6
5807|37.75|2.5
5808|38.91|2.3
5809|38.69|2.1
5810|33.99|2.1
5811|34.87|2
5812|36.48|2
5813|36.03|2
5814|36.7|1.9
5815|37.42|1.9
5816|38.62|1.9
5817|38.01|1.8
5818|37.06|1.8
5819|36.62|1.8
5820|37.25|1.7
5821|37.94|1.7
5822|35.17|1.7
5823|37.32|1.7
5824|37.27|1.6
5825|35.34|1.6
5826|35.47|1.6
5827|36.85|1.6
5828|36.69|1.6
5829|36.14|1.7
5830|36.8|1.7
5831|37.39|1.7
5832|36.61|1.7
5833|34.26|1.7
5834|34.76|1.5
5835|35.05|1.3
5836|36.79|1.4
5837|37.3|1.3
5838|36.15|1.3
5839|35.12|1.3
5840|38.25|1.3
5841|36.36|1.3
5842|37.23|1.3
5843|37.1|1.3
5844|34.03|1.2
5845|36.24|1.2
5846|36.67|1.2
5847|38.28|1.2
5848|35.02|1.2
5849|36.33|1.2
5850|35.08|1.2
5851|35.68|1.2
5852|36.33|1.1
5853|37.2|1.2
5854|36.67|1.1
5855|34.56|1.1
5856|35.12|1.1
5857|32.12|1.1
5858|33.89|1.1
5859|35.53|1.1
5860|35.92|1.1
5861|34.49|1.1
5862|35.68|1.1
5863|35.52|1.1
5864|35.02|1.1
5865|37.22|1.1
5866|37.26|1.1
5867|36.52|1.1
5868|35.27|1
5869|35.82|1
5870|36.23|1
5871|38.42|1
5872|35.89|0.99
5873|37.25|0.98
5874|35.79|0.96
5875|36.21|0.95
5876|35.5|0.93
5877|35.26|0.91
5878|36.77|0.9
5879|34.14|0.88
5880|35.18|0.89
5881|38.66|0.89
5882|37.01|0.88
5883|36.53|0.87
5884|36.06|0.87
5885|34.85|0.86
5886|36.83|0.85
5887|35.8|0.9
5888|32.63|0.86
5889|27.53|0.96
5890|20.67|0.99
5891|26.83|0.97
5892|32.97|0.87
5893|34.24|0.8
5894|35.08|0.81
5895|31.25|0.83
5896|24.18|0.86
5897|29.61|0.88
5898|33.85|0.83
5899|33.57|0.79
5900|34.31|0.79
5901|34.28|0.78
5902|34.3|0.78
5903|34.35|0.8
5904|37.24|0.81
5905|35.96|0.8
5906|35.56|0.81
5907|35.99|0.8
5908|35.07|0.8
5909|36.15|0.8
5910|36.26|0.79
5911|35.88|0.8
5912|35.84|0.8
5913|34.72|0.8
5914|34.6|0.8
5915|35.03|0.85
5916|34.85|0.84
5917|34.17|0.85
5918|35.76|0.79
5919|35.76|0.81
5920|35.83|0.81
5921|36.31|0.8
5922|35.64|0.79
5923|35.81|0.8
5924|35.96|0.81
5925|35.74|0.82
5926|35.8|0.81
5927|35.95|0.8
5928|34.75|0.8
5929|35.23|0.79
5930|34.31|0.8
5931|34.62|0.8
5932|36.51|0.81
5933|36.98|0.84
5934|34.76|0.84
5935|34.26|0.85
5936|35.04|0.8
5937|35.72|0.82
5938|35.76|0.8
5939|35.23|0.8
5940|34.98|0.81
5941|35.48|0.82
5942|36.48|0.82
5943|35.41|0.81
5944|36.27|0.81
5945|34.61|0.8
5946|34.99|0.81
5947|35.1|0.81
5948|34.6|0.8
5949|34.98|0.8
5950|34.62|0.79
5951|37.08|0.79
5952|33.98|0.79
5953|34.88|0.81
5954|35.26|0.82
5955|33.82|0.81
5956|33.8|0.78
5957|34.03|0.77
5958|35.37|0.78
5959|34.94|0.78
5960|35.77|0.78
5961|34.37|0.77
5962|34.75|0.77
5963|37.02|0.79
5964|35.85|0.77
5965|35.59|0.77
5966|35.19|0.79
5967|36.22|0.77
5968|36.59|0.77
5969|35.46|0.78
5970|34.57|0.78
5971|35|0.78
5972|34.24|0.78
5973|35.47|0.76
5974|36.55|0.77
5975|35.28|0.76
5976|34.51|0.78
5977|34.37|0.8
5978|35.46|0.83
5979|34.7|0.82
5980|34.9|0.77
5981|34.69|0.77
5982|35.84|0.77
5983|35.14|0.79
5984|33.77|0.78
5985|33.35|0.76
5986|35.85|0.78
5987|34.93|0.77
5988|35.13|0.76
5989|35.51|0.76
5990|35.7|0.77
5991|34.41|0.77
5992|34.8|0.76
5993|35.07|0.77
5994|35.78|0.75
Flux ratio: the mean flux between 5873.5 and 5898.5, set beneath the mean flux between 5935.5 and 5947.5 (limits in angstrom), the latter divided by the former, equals 1.06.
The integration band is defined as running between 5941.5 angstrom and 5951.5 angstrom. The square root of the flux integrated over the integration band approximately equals 18.8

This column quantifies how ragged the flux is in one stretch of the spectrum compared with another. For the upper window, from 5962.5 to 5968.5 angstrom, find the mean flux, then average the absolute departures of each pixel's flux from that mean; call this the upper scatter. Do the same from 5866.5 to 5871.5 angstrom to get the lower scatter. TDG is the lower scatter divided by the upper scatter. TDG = 1.5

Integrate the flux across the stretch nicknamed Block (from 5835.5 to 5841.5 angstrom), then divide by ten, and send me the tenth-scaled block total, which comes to 22.0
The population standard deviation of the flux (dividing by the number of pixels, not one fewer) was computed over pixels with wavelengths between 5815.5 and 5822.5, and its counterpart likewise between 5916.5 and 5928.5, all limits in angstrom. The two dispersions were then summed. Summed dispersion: 1.6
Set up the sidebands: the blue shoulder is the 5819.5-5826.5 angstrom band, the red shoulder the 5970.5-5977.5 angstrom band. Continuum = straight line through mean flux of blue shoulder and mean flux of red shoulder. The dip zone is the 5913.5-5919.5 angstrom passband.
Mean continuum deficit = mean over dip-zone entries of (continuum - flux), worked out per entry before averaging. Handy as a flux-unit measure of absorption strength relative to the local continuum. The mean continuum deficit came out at 0.59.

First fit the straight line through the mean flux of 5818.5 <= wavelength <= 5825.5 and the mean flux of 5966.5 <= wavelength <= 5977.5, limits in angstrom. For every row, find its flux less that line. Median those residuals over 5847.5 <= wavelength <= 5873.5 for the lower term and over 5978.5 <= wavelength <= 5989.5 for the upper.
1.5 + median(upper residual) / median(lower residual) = 1.9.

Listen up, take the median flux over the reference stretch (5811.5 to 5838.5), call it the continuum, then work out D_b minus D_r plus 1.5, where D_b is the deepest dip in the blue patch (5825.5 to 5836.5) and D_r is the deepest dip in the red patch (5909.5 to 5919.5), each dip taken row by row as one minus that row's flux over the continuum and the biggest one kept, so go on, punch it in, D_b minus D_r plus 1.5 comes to 1.50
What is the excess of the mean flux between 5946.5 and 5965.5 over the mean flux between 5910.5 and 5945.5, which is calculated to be -0.4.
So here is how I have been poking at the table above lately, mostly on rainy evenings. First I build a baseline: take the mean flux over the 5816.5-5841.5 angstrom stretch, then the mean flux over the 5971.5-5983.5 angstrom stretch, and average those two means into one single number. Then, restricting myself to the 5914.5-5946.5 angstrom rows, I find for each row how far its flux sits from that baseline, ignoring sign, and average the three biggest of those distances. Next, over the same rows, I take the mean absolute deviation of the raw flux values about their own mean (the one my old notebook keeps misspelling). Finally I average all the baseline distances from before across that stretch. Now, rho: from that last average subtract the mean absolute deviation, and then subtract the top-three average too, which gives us -1.5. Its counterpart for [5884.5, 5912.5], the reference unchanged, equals -12.0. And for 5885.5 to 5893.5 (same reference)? -10.1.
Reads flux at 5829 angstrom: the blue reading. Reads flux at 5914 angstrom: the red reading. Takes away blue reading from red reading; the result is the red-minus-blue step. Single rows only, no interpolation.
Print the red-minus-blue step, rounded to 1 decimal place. -1.5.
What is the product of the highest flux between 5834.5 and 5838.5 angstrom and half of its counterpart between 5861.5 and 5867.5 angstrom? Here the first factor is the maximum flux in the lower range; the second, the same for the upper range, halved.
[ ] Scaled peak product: 695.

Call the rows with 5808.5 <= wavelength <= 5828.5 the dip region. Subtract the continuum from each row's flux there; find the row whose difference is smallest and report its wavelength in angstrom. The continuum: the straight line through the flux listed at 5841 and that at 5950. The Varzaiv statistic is 5810 angstrom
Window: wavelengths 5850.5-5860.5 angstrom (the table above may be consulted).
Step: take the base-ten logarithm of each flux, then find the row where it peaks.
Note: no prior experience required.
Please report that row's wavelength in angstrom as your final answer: 5853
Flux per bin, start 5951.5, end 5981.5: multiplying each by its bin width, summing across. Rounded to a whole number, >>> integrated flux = 1053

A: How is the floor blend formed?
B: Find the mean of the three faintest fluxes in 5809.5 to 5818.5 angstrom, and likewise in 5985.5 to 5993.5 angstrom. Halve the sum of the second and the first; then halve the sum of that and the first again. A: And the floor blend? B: 34.9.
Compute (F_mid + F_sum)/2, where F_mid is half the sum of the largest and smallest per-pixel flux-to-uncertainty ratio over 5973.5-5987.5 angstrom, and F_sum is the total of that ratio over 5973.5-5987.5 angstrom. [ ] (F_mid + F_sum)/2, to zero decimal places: 335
